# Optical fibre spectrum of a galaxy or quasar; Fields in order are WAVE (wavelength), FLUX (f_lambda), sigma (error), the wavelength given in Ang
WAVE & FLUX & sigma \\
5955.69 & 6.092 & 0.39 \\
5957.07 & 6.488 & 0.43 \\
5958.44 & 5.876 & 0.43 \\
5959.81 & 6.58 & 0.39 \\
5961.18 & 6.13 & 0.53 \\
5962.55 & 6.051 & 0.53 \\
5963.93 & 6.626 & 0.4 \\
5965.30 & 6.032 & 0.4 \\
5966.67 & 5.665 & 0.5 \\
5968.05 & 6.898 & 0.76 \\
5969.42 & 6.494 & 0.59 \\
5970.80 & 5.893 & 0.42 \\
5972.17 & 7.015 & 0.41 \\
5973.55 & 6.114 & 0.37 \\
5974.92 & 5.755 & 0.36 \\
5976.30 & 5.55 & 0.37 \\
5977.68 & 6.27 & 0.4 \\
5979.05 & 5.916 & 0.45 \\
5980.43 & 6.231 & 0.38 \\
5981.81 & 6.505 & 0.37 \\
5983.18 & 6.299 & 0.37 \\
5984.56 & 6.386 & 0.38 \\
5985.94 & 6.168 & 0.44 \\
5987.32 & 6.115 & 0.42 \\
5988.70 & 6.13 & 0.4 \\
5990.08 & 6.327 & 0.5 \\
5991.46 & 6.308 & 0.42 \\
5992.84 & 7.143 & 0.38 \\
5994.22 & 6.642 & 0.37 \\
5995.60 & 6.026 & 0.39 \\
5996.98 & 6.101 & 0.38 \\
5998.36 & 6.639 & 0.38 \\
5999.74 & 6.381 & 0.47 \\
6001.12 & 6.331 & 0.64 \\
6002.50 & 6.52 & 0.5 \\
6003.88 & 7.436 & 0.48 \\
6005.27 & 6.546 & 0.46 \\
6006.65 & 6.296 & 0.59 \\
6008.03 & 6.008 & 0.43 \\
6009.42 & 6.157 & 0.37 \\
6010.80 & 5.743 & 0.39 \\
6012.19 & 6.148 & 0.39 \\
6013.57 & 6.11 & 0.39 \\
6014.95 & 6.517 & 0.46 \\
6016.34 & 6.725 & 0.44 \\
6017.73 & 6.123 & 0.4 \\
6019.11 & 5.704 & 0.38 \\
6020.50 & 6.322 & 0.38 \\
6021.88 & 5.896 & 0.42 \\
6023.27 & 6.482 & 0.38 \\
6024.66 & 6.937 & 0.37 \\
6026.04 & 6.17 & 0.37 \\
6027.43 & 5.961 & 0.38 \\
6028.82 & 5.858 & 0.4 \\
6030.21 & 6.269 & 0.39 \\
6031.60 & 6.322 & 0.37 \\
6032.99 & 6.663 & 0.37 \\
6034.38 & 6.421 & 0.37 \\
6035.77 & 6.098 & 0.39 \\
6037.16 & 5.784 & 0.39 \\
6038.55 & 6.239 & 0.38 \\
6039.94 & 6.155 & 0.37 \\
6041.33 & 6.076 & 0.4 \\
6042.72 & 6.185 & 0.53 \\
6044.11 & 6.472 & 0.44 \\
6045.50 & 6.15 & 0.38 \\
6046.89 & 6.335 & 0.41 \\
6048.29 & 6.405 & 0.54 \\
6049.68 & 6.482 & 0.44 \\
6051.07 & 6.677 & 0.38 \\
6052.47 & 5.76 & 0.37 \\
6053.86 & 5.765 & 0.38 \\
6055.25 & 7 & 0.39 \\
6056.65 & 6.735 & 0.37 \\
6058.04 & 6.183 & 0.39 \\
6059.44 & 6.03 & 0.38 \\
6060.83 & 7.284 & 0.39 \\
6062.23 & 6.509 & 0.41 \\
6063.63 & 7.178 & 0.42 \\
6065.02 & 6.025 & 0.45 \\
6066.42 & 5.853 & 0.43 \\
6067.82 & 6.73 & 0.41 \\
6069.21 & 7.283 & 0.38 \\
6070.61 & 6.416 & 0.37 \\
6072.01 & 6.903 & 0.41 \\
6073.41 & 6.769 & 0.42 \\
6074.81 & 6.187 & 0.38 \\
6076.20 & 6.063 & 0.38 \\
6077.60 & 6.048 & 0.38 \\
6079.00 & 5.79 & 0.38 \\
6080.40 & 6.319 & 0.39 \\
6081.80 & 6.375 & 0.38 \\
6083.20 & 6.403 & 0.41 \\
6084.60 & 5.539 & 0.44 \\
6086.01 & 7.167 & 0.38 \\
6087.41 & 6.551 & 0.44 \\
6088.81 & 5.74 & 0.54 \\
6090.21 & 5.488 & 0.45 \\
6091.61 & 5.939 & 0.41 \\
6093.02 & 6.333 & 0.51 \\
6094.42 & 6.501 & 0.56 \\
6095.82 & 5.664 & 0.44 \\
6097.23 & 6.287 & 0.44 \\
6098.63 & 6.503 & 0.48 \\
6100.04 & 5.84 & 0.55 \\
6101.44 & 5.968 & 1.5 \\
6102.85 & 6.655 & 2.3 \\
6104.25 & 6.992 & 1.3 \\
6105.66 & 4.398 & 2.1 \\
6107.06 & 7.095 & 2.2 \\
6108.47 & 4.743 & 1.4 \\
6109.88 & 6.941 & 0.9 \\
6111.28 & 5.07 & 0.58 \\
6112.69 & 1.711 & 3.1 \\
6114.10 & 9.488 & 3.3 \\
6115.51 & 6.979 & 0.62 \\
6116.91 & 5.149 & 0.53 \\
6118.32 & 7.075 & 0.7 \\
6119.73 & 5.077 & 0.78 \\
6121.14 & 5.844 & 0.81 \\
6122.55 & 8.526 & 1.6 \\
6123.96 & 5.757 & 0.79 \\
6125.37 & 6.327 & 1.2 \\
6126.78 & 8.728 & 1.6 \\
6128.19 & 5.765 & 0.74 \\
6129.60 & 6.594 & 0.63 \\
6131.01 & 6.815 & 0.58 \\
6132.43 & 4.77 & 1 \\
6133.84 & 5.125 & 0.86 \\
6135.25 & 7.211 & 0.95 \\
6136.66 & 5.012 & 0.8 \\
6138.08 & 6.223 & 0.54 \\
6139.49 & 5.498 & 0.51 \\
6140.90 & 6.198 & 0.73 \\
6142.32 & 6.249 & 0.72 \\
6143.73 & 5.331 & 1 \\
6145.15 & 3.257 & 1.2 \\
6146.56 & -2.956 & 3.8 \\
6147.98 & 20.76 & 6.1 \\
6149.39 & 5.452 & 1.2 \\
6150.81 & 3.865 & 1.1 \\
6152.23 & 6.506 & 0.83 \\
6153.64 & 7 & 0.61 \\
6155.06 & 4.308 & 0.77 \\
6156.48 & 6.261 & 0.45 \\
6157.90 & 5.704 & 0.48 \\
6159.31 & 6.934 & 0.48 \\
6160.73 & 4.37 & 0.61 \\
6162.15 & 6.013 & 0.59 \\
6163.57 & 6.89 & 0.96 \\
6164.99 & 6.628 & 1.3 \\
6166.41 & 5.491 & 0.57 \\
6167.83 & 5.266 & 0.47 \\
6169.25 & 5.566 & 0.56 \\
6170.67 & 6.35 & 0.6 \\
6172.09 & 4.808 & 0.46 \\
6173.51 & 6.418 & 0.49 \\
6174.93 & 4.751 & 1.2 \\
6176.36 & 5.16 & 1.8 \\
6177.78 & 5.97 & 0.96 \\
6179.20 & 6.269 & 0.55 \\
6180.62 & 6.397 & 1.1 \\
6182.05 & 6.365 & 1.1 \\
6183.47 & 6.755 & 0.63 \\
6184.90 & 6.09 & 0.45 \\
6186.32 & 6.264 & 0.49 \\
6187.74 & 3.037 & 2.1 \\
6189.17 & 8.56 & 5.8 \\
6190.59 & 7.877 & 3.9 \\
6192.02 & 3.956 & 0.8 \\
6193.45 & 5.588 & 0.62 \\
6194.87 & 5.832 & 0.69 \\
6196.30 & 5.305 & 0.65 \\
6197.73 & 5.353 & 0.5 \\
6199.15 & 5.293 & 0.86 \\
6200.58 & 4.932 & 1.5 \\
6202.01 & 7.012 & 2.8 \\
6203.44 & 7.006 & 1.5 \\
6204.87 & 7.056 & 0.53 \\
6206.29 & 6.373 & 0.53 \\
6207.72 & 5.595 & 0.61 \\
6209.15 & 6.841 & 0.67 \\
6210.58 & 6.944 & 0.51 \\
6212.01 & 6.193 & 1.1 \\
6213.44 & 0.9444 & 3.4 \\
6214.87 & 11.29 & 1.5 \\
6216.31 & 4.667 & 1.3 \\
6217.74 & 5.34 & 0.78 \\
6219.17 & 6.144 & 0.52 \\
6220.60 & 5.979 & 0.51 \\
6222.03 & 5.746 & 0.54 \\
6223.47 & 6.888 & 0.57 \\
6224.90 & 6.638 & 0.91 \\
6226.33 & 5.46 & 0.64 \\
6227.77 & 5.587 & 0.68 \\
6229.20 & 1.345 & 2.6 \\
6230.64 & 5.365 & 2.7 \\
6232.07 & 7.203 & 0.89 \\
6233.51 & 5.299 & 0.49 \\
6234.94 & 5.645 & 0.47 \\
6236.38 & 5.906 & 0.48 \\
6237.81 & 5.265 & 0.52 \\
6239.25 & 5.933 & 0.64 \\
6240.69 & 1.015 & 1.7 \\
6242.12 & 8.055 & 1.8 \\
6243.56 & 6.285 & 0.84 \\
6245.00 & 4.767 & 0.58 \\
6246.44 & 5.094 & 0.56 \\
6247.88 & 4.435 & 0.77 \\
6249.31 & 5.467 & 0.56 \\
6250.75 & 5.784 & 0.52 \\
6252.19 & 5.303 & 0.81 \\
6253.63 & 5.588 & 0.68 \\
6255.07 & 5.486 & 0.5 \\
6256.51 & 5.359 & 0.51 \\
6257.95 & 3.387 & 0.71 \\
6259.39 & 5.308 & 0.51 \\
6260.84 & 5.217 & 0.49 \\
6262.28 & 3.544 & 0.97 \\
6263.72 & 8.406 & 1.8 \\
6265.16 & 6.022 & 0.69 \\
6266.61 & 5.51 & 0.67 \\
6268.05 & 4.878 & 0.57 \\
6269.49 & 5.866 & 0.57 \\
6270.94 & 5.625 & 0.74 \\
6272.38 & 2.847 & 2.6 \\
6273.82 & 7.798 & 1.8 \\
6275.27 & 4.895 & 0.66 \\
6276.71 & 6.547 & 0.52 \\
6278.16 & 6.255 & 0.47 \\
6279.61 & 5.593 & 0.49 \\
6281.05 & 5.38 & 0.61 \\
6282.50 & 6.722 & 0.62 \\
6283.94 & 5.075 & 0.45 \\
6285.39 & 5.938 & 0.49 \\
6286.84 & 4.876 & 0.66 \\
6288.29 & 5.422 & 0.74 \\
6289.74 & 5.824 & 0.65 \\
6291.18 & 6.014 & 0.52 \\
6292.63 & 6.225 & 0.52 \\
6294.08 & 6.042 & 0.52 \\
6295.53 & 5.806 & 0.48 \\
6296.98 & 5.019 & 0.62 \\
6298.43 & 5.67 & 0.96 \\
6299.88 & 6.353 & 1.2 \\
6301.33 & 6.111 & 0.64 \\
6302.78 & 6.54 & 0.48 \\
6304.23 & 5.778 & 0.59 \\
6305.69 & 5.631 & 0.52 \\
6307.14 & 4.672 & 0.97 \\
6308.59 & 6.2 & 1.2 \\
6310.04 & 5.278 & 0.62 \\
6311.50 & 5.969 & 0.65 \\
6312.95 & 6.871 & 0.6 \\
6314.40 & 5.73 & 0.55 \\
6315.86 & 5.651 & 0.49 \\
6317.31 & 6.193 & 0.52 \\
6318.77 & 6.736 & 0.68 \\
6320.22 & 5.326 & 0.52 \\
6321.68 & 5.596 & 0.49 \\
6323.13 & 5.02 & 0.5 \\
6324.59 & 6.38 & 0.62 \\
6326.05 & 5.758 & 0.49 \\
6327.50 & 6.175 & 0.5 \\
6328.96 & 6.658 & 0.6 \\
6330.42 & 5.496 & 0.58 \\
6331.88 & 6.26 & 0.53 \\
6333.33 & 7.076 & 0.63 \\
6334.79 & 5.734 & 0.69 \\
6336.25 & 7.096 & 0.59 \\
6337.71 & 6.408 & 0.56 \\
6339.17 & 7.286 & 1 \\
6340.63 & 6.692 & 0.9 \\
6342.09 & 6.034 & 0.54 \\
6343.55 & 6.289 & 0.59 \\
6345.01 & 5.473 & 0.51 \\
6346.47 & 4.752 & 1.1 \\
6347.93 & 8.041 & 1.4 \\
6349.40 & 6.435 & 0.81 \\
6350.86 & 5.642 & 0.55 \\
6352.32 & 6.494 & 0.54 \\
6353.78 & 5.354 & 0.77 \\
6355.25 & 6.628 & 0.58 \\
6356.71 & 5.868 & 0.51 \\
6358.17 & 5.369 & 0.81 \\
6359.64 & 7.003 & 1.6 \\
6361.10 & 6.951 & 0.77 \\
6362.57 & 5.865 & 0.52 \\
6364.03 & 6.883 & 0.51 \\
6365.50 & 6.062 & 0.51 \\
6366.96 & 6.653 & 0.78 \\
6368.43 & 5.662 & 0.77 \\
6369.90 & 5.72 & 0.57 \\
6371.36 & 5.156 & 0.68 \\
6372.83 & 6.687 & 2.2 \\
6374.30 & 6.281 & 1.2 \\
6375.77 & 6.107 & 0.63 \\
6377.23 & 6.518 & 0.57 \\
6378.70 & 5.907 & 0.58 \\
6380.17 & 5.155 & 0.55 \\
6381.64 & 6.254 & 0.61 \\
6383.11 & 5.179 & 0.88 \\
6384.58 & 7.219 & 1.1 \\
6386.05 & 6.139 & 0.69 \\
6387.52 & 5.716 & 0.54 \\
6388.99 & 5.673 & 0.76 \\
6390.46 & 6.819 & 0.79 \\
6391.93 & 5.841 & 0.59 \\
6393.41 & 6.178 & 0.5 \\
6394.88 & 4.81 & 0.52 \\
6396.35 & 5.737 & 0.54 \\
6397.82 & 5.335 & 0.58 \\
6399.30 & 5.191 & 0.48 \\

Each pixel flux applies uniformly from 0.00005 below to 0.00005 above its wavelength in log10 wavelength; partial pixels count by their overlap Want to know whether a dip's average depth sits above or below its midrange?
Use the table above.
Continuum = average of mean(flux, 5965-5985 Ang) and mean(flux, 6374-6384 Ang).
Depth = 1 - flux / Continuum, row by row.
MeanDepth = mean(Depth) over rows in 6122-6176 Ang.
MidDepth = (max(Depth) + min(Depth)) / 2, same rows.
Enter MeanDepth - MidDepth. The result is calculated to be 0.47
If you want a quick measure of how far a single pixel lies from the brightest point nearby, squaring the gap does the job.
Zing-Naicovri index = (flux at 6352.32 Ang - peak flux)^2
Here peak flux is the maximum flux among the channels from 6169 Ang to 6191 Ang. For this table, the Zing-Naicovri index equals 4.3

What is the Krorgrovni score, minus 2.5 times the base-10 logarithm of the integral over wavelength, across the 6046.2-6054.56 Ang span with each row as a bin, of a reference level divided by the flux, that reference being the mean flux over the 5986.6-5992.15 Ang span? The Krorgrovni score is -2.31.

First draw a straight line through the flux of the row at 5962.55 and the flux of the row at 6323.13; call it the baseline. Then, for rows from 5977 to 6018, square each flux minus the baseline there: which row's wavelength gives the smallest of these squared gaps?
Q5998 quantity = 5995.60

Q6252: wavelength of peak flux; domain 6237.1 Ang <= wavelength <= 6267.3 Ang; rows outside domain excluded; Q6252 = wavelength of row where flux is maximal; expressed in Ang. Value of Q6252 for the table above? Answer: 6263.72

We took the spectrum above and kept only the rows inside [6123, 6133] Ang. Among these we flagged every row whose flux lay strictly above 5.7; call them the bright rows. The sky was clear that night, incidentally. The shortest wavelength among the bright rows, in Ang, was 6123.96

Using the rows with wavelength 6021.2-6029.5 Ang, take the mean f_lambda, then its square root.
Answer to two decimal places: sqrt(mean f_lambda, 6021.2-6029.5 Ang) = 2.49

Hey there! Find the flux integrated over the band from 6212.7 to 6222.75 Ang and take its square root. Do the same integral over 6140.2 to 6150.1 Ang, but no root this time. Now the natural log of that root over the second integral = -2.11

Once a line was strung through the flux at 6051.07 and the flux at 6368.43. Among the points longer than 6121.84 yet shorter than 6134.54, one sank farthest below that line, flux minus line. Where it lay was 6132.43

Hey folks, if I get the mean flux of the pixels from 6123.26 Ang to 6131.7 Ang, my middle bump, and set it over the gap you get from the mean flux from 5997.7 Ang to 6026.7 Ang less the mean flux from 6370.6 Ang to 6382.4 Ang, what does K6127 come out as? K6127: 20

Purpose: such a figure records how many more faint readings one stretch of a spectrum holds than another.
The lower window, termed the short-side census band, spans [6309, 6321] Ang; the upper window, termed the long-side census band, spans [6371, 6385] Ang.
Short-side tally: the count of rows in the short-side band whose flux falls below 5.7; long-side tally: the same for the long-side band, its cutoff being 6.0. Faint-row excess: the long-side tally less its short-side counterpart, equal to 1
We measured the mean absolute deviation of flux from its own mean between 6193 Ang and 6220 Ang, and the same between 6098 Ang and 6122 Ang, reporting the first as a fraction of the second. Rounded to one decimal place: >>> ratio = 1.0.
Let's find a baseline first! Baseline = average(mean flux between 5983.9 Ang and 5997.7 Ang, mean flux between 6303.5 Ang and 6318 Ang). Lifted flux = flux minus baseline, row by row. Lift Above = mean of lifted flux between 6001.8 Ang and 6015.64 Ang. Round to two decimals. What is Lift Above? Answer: 0.28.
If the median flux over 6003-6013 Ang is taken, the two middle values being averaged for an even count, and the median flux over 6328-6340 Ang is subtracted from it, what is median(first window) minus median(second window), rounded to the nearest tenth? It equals -0.4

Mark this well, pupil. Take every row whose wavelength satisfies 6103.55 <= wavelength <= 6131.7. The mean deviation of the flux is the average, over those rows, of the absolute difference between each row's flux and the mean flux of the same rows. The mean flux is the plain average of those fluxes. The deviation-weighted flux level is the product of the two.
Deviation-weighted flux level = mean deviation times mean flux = 8.0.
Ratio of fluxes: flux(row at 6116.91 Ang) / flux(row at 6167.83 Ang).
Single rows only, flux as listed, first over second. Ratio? 1.0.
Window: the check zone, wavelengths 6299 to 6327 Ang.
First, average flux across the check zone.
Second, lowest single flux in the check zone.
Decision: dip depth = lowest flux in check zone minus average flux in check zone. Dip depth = -1.21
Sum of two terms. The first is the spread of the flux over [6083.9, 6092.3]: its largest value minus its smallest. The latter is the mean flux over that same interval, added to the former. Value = 7.7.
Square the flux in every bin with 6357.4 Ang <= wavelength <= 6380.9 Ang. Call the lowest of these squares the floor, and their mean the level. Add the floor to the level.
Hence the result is 64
